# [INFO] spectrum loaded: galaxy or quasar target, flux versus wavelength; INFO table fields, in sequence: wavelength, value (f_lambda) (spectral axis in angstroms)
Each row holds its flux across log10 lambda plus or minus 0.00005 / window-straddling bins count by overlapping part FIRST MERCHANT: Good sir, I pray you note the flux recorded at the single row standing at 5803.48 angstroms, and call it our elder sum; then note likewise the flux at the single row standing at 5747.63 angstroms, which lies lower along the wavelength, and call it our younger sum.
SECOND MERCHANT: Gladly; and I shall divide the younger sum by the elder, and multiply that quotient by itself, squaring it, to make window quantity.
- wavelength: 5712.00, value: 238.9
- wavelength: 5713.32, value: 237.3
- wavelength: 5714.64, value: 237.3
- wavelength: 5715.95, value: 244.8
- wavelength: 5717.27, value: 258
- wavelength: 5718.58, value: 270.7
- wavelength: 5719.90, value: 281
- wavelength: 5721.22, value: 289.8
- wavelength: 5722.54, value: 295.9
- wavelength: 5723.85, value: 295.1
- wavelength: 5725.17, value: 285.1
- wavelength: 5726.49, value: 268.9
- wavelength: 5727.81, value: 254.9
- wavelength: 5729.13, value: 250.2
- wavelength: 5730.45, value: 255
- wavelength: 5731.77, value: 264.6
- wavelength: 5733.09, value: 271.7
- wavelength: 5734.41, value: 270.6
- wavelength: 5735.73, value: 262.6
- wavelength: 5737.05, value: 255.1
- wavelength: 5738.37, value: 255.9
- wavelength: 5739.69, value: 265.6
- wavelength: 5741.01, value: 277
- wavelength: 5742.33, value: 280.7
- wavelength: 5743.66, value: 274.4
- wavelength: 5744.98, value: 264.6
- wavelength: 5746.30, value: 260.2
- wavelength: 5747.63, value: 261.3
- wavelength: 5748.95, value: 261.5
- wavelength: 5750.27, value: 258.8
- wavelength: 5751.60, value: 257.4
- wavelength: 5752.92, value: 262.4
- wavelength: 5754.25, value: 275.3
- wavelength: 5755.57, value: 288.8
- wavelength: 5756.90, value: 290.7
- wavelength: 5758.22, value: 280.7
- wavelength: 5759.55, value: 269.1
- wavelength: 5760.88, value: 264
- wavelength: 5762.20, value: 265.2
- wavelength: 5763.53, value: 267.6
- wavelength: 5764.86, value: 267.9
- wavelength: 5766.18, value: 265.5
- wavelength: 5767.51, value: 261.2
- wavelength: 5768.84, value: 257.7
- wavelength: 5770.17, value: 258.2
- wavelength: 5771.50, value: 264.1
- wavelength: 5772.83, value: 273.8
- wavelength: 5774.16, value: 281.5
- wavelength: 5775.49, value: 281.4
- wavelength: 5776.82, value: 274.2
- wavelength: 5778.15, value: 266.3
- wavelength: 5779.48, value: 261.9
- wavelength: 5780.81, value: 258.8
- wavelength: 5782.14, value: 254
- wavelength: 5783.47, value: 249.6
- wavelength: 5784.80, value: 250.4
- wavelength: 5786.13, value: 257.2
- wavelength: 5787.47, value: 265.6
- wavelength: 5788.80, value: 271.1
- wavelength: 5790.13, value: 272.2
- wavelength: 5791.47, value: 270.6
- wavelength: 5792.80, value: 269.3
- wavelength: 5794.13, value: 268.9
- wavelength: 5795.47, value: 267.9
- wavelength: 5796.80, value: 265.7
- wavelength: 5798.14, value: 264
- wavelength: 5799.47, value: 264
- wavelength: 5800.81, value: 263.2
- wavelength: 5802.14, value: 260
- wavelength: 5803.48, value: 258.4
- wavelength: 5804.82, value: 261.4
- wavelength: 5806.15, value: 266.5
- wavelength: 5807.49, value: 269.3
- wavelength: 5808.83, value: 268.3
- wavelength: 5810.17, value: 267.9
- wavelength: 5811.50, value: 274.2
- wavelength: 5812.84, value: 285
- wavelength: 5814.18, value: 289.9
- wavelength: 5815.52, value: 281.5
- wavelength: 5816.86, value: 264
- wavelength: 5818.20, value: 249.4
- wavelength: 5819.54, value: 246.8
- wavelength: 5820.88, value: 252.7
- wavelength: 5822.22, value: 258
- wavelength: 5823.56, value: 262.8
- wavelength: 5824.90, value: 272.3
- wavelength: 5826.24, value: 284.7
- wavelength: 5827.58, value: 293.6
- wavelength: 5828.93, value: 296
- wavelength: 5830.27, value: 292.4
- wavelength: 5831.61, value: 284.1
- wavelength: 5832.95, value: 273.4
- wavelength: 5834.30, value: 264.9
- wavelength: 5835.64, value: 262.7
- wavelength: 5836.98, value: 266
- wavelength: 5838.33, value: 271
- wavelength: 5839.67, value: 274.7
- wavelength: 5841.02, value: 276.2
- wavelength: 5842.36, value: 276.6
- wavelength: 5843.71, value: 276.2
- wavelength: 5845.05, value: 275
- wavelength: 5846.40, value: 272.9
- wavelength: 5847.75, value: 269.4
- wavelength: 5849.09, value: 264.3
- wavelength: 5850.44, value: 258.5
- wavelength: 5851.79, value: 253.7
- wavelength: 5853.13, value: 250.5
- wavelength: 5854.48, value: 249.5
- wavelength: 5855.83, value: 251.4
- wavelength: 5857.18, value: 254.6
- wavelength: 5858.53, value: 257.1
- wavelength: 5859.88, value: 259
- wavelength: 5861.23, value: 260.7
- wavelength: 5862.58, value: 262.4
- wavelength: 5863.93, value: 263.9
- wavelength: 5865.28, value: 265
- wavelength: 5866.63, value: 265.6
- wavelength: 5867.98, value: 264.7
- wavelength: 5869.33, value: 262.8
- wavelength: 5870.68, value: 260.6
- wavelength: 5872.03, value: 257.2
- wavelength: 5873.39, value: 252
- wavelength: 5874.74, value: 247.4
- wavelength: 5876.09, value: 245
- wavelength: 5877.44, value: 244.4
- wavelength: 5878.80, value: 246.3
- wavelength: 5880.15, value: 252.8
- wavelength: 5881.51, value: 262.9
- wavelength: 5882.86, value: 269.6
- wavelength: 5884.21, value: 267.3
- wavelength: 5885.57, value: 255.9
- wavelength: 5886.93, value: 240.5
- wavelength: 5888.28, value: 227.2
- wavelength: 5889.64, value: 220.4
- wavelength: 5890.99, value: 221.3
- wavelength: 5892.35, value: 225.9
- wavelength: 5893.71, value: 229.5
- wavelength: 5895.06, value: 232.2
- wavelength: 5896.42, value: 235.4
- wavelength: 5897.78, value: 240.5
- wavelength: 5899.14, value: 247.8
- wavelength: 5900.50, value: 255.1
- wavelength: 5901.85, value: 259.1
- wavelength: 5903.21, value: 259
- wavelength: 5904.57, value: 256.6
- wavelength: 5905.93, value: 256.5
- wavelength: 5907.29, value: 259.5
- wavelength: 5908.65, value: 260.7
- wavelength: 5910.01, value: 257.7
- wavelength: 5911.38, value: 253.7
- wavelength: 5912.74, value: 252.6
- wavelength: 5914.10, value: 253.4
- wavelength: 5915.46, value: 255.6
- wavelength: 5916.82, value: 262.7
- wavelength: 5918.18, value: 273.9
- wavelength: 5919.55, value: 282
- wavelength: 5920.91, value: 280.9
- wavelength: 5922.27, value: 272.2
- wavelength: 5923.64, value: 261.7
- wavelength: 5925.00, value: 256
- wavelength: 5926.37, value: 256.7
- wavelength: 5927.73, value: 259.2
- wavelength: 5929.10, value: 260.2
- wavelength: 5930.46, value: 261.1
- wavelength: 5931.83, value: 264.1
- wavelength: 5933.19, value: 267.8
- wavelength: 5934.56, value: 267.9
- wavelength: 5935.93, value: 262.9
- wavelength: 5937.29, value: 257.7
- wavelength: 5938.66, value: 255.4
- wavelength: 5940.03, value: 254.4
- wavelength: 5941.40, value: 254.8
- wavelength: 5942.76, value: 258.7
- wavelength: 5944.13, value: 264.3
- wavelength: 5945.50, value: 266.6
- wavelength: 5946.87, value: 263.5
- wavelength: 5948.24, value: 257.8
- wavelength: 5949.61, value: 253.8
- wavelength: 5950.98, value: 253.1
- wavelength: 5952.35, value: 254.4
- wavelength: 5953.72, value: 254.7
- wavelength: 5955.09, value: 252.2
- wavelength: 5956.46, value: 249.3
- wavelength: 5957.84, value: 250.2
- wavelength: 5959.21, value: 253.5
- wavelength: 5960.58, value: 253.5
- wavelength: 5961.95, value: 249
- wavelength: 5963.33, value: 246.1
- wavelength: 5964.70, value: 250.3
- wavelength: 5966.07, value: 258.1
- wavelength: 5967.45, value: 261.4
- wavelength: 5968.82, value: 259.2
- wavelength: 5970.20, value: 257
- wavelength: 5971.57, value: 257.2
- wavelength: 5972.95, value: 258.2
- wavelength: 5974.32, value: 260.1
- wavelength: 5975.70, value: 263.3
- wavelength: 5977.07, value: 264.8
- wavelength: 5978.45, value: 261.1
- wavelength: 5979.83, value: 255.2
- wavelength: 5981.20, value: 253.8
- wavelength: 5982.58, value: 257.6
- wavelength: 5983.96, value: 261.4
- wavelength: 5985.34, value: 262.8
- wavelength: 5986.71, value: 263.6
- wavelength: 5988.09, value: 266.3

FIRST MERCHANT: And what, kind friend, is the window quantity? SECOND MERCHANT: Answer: 1.02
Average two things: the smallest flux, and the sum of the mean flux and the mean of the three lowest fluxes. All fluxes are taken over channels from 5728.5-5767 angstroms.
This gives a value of 385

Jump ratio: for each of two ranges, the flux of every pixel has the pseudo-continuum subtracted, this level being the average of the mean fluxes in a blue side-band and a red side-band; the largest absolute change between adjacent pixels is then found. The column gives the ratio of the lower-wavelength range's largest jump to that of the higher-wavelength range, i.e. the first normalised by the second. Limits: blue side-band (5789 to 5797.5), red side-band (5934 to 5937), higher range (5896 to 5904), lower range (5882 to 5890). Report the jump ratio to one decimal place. 2.1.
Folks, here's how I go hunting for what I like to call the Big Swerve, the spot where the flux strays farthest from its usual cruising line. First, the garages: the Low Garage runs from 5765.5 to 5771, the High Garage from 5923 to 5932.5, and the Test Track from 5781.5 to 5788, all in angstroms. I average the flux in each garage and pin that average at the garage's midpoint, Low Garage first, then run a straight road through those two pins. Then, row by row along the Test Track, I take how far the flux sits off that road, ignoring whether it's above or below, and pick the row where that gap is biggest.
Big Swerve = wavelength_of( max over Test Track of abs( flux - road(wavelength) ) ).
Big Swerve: 5783.47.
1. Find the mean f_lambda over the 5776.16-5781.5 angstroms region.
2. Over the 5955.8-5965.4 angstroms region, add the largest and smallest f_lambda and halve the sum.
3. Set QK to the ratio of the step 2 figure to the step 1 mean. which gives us 0.94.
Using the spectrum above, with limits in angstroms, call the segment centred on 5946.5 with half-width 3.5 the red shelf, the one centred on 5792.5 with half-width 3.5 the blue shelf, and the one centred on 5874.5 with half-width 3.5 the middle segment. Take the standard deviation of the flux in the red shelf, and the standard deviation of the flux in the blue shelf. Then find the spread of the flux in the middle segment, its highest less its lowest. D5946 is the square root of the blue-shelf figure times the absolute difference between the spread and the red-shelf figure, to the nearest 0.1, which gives 3.5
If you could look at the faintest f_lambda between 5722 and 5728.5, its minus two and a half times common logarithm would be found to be -6.02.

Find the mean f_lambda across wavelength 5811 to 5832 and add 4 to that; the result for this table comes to 278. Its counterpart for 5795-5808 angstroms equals 268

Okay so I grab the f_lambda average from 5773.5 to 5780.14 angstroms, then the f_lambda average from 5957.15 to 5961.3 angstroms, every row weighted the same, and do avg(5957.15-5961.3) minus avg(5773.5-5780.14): -21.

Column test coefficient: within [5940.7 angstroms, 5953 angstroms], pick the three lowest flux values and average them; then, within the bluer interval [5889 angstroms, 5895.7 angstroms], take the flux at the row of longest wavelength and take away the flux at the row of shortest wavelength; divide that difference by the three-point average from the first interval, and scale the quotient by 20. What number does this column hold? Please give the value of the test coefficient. 0.9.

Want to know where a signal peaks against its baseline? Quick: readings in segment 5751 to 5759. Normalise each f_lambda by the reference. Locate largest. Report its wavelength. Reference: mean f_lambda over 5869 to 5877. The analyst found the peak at 5756.90 angstroms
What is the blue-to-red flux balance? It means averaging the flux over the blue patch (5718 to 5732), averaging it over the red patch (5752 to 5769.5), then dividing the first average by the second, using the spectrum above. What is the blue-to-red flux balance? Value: 1.01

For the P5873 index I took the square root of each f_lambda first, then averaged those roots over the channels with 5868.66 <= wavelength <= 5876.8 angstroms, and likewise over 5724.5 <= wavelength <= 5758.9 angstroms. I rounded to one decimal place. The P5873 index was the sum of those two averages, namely 32.3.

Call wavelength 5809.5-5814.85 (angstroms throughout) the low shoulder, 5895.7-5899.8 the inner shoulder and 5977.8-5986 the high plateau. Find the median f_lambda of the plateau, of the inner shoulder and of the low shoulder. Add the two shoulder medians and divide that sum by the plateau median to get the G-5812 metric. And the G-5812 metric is 2.01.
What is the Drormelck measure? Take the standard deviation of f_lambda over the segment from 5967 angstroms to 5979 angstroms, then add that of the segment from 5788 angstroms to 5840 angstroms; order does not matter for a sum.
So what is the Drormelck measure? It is 14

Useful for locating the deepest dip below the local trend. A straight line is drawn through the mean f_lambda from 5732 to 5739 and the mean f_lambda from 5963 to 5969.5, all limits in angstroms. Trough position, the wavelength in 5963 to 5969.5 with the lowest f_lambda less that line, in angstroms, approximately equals 5963.33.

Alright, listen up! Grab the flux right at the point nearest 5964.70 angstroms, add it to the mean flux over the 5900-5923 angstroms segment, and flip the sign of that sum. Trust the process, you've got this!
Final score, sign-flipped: -512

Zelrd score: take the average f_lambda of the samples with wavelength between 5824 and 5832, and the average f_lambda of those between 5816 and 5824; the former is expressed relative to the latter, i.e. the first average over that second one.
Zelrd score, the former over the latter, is 1.12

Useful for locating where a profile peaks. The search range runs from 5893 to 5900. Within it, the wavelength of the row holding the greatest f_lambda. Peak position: 5899.14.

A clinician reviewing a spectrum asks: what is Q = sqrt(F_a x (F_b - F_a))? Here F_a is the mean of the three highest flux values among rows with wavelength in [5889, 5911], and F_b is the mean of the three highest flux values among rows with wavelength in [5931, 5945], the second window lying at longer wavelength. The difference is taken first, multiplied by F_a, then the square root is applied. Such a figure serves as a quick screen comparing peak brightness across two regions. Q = 42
